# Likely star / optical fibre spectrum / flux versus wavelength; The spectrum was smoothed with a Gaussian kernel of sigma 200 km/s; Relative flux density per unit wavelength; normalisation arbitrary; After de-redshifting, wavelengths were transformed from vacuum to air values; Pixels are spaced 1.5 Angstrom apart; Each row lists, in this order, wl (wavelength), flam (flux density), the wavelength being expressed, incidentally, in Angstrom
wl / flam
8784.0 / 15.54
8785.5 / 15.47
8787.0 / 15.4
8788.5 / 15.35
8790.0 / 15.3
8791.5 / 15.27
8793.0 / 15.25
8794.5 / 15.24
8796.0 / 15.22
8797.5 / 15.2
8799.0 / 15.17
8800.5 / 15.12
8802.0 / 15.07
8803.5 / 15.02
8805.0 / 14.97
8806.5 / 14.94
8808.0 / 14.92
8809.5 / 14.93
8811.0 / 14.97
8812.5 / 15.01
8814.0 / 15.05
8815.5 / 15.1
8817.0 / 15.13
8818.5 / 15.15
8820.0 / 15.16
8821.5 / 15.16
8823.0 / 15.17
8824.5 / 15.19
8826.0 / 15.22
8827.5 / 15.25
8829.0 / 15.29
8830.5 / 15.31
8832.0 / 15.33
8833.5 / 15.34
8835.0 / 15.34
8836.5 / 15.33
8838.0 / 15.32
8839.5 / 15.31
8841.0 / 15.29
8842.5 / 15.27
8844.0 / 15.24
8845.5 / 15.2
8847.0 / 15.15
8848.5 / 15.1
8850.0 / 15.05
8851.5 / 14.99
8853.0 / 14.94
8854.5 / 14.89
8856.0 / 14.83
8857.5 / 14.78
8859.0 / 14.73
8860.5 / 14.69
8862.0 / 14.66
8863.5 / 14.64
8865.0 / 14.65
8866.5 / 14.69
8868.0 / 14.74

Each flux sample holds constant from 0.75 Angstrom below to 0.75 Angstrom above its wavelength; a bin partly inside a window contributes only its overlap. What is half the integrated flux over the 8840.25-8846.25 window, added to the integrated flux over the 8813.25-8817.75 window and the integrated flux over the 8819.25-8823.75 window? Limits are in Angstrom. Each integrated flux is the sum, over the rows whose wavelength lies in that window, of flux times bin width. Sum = 182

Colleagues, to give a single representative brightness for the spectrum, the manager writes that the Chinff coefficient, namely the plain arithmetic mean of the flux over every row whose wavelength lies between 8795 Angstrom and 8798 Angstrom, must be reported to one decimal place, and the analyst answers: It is 15.2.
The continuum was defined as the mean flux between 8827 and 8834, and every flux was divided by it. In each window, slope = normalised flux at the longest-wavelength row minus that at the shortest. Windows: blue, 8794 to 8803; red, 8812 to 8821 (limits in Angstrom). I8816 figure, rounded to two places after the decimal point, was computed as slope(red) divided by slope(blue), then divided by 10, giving -0.09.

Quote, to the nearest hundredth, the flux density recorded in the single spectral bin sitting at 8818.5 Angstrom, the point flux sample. 15.15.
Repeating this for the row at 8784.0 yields 15.54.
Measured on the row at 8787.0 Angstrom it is 15.40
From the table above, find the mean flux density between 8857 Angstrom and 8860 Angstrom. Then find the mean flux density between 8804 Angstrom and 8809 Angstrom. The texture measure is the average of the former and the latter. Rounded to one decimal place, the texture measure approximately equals 14.8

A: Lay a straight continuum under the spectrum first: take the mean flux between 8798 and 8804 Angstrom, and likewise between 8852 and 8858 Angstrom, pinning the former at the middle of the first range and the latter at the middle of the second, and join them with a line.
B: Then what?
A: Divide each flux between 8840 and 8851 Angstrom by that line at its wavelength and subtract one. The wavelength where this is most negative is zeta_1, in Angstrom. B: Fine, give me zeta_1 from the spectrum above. 8850.0 Angstrom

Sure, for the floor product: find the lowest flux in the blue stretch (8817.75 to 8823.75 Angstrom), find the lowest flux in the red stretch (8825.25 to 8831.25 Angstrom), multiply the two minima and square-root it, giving 15.2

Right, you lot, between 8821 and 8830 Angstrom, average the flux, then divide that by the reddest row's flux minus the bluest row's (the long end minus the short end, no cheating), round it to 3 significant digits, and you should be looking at 117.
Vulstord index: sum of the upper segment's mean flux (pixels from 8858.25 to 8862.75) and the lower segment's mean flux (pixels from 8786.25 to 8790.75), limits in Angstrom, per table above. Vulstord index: 30.0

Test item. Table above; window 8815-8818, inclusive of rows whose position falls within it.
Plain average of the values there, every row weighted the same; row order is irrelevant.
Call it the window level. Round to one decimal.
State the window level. 15.1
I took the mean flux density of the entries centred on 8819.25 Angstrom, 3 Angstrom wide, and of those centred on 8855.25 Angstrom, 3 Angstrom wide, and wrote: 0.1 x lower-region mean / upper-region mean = 0.1020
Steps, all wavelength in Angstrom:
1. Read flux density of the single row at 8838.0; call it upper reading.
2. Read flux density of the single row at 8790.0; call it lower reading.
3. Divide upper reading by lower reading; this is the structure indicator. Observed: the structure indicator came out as 1.00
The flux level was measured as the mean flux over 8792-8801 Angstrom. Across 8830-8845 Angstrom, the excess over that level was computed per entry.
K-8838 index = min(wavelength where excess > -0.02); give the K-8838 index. 8830.5 Angstrom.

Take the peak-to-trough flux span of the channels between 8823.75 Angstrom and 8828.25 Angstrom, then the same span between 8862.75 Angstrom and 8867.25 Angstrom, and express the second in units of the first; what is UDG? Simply 0.83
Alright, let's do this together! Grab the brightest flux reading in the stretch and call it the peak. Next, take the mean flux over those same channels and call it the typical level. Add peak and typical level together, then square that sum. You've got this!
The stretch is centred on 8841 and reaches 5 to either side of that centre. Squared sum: 937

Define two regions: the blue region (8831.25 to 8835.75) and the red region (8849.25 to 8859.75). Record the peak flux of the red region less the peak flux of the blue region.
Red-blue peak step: -0.29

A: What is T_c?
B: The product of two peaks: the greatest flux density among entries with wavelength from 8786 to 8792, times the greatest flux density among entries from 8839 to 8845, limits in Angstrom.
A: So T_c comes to 235.8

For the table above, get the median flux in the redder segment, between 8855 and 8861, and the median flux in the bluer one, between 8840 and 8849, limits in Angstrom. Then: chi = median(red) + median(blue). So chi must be 30.0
